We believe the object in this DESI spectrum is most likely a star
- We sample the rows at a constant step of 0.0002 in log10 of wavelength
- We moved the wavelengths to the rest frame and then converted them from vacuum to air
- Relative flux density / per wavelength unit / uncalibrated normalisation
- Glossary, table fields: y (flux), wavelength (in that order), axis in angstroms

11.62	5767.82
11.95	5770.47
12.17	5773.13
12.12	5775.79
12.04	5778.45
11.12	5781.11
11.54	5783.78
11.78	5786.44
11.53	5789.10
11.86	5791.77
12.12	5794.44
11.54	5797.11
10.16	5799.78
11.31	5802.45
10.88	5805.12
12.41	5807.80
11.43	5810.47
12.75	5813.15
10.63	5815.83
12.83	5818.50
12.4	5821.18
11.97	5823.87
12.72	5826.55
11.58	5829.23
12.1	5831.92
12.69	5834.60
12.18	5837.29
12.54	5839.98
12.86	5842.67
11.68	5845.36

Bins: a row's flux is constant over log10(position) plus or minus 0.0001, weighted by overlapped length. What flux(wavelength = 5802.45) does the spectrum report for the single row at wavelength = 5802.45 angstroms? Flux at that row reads 11.31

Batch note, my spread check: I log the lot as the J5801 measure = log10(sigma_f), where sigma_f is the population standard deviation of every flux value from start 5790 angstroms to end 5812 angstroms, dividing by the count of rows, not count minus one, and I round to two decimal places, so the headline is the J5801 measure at -0.18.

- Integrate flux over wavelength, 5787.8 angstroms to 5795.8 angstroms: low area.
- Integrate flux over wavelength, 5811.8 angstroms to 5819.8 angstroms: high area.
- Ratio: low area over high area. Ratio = 0.98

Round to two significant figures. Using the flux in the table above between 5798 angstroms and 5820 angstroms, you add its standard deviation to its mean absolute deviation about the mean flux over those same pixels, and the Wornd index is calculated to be 1.8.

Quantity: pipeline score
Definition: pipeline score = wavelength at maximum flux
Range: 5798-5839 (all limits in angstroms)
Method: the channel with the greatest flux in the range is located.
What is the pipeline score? 5818.50 angstroms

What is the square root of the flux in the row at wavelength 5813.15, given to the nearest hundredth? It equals 3.57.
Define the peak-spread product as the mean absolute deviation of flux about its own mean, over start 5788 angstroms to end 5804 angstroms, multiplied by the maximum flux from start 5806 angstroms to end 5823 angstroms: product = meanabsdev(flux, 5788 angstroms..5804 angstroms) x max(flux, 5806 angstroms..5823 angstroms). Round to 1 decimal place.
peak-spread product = 5.9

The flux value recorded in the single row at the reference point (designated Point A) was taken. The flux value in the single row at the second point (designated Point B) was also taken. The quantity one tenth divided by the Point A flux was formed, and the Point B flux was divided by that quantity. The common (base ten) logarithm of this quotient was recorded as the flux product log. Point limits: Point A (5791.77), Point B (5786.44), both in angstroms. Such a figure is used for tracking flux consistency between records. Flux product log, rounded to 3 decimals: 3.145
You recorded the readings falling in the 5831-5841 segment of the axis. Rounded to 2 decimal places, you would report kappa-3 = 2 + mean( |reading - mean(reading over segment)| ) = 2.24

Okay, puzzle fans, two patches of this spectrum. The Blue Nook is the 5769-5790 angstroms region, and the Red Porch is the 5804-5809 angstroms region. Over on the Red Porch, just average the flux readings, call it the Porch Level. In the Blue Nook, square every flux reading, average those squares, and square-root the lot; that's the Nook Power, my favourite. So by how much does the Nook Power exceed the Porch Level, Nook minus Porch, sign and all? 0.14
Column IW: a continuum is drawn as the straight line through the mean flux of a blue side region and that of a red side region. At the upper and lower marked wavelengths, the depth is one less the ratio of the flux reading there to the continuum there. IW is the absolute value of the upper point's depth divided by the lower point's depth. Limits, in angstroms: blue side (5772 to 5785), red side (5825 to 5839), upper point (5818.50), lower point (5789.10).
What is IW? 2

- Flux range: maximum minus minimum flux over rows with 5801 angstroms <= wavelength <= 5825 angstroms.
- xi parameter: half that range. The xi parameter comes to 1.10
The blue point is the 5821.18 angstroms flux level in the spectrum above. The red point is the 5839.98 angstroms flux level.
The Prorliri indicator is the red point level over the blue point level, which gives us 1.01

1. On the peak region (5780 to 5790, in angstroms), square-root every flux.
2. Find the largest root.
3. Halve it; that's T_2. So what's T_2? 1.72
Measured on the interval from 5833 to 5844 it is 1.79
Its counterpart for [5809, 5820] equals 1.79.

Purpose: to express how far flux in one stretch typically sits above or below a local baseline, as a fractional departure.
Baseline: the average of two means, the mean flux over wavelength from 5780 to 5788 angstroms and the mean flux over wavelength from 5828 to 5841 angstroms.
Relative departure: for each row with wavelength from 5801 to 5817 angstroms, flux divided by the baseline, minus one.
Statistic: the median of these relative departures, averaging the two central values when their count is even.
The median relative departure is -0.04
